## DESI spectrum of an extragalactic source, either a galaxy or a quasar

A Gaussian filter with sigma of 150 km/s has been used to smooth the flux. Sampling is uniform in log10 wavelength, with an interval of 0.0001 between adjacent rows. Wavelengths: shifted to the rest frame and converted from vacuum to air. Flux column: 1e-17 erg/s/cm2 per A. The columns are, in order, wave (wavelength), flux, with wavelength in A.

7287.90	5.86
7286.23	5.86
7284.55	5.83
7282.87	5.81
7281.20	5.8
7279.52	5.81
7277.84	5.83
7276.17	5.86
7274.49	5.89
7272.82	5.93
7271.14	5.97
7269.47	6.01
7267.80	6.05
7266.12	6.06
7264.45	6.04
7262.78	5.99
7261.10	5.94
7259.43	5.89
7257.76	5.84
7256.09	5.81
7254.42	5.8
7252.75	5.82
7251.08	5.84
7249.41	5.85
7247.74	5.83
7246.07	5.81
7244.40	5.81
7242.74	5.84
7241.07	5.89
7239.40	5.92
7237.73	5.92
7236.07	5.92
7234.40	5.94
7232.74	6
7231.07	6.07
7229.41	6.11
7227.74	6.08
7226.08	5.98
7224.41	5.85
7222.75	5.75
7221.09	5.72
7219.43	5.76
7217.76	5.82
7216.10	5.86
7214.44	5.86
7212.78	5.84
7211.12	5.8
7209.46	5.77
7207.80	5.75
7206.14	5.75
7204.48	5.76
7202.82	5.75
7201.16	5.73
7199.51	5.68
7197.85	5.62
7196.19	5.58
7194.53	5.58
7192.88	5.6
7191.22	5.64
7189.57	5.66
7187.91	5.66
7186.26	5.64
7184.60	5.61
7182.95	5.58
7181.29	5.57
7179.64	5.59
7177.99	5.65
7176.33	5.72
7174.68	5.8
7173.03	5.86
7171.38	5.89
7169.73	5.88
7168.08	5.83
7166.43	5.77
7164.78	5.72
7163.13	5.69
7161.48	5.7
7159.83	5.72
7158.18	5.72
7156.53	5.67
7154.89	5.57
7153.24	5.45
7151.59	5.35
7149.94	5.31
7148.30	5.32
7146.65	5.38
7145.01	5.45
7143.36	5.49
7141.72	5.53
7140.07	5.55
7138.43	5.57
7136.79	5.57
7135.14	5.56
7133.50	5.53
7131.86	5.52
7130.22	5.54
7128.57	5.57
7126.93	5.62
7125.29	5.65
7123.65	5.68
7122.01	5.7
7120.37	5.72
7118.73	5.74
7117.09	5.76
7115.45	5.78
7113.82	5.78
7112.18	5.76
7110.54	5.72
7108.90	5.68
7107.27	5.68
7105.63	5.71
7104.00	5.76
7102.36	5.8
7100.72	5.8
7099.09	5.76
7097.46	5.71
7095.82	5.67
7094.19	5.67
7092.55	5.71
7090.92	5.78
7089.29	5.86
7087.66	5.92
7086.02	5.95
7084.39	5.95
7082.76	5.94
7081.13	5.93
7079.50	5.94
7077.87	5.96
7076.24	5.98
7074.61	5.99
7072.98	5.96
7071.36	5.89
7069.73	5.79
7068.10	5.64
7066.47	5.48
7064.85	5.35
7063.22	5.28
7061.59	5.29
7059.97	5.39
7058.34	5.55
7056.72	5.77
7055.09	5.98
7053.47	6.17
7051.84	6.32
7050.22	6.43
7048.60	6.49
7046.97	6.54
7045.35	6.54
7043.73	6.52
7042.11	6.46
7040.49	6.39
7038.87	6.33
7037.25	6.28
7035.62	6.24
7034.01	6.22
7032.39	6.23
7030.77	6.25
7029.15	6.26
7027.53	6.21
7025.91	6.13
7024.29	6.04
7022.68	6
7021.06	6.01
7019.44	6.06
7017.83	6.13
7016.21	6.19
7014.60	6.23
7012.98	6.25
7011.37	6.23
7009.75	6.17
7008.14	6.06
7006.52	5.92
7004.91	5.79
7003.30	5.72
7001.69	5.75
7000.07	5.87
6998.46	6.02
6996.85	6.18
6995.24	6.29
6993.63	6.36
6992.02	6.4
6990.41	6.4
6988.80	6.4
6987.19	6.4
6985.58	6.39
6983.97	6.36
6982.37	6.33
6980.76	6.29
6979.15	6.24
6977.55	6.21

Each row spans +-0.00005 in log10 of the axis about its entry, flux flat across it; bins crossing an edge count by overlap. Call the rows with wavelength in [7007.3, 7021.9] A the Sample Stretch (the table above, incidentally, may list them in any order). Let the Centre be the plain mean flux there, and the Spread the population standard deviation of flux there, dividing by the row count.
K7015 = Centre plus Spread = 6.23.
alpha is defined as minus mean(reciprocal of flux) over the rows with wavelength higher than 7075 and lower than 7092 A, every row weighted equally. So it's -0.169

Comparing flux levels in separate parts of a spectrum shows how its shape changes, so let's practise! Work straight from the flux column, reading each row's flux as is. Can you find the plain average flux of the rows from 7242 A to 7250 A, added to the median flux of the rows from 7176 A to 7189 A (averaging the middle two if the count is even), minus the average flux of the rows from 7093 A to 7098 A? 5.8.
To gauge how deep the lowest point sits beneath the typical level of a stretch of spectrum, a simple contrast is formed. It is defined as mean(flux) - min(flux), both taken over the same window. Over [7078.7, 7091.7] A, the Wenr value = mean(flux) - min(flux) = 0.129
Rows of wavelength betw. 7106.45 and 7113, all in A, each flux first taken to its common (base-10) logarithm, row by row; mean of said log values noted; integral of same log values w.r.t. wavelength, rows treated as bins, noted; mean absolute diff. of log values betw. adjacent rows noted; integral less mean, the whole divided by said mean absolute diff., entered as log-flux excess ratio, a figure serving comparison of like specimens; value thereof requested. 2073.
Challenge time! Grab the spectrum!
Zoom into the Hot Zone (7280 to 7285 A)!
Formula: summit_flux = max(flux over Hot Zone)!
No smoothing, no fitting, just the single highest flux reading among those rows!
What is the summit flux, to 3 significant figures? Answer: 5.83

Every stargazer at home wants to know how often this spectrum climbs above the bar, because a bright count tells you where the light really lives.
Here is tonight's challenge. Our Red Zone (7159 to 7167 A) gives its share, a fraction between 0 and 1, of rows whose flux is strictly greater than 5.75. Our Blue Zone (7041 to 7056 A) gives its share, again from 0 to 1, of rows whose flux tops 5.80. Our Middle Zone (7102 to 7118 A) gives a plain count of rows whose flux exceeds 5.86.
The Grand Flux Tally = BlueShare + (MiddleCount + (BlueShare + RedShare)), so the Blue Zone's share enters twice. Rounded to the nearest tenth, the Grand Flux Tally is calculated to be 2.2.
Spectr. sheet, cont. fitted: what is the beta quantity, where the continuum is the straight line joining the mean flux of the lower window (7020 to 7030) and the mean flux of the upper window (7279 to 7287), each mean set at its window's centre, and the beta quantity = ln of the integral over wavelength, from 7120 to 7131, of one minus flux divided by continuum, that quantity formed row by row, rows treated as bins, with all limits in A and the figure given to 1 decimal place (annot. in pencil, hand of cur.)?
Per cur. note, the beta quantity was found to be -0.4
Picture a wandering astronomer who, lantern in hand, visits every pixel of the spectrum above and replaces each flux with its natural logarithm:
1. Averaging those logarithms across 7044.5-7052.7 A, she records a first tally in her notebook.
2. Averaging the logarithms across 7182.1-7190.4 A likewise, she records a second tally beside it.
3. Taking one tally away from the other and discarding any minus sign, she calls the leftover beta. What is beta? 0.14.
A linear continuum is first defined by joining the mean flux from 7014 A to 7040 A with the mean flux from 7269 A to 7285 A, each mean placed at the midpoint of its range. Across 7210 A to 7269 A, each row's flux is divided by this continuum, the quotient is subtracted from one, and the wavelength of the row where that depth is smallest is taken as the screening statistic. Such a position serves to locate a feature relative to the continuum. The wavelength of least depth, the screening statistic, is 7229.41 A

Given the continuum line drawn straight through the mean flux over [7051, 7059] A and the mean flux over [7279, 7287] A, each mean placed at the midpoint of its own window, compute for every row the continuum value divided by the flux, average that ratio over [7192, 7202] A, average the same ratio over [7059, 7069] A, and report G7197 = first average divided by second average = 0.95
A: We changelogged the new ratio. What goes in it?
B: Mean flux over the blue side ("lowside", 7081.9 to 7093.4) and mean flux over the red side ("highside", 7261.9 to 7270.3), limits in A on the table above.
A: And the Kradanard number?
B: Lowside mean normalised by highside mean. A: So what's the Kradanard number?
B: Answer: 0.97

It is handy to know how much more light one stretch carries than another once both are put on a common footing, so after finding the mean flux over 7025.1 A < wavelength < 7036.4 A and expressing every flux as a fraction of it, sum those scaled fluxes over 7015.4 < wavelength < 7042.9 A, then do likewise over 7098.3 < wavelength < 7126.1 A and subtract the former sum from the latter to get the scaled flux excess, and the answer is -1.3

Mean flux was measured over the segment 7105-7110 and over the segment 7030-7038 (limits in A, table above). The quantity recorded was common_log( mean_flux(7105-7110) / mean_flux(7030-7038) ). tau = -0.040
